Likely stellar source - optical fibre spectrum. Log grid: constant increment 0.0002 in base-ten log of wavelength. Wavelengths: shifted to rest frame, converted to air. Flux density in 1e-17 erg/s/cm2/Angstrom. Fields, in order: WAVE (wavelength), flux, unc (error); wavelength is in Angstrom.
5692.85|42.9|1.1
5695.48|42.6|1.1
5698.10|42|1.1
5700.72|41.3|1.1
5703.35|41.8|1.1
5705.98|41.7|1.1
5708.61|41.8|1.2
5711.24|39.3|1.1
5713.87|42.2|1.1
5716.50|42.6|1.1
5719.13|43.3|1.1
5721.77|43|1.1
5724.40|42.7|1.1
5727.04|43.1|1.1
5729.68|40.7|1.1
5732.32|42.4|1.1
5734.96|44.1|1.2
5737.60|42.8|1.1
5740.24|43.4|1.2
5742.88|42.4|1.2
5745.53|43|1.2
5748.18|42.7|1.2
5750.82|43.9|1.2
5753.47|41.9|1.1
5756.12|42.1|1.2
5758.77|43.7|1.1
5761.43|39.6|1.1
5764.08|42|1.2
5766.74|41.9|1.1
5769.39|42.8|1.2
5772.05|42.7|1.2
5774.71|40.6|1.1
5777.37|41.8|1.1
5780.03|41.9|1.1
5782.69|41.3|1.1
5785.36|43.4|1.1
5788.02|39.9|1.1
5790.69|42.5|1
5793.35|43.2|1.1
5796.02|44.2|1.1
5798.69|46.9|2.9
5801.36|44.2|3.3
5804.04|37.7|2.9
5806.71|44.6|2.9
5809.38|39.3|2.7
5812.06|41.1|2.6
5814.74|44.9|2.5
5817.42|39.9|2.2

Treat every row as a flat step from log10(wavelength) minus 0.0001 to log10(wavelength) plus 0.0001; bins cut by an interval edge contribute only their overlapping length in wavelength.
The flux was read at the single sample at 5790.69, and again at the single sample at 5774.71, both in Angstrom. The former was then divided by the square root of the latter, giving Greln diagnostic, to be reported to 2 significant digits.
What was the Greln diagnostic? 6.7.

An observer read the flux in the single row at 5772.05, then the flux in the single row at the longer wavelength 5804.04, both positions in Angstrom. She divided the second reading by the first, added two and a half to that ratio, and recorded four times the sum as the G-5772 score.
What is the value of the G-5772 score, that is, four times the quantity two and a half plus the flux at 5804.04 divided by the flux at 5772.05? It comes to 13.5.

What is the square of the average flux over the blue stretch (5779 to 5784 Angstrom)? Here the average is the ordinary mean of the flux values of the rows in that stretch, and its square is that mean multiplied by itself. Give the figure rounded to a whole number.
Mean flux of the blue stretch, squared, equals 1731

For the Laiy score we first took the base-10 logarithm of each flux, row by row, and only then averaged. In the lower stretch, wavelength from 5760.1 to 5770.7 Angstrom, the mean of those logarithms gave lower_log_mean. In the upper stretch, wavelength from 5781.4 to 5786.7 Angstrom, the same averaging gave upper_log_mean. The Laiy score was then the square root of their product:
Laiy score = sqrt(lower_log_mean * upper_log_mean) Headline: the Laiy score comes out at 1.623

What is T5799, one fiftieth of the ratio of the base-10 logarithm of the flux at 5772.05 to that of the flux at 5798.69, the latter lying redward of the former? 0.0195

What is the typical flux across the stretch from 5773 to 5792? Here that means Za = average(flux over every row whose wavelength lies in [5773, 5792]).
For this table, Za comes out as 41.6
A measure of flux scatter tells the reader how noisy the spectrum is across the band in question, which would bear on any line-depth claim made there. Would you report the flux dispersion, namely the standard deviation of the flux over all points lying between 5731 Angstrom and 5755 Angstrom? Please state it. 0.7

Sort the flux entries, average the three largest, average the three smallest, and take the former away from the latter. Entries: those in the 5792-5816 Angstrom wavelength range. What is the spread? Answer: -6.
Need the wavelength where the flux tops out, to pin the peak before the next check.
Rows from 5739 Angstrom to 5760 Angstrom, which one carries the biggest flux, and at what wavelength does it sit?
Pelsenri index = 5750.82 Angstrom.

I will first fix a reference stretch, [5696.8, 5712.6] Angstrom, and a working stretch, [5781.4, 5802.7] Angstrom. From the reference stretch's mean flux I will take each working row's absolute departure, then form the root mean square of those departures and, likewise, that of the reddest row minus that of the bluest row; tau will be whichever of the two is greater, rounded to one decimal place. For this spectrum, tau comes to 2.9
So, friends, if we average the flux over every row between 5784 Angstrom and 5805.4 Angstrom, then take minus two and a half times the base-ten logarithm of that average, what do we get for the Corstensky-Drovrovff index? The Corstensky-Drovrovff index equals -4.08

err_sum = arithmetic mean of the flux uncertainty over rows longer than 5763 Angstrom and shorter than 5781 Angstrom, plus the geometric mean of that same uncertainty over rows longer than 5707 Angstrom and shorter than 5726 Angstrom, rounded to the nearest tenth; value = 2.3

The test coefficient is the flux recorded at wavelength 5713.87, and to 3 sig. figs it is 42.2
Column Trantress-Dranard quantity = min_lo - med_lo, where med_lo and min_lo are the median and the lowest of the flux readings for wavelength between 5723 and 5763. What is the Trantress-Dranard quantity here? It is -3.1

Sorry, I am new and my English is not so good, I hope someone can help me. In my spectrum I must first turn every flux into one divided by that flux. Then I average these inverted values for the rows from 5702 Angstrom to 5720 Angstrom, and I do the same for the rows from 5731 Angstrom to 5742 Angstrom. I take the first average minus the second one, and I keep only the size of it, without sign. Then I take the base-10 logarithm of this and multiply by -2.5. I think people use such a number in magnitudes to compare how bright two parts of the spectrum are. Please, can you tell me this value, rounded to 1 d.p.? 7.8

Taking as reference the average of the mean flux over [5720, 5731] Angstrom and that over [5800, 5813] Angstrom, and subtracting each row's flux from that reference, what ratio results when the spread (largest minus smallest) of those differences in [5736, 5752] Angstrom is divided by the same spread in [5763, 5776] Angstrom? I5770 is 0.68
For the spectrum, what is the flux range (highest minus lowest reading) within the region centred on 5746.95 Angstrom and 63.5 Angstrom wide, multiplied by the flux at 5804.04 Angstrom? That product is 170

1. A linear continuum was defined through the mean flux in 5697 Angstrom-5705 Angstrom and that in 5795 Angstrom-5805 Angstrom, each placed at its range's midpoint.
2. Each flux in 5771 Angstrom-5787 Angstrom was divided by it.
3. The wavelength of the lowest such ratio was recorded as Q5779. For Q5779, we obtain 5774.71 Angstrom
